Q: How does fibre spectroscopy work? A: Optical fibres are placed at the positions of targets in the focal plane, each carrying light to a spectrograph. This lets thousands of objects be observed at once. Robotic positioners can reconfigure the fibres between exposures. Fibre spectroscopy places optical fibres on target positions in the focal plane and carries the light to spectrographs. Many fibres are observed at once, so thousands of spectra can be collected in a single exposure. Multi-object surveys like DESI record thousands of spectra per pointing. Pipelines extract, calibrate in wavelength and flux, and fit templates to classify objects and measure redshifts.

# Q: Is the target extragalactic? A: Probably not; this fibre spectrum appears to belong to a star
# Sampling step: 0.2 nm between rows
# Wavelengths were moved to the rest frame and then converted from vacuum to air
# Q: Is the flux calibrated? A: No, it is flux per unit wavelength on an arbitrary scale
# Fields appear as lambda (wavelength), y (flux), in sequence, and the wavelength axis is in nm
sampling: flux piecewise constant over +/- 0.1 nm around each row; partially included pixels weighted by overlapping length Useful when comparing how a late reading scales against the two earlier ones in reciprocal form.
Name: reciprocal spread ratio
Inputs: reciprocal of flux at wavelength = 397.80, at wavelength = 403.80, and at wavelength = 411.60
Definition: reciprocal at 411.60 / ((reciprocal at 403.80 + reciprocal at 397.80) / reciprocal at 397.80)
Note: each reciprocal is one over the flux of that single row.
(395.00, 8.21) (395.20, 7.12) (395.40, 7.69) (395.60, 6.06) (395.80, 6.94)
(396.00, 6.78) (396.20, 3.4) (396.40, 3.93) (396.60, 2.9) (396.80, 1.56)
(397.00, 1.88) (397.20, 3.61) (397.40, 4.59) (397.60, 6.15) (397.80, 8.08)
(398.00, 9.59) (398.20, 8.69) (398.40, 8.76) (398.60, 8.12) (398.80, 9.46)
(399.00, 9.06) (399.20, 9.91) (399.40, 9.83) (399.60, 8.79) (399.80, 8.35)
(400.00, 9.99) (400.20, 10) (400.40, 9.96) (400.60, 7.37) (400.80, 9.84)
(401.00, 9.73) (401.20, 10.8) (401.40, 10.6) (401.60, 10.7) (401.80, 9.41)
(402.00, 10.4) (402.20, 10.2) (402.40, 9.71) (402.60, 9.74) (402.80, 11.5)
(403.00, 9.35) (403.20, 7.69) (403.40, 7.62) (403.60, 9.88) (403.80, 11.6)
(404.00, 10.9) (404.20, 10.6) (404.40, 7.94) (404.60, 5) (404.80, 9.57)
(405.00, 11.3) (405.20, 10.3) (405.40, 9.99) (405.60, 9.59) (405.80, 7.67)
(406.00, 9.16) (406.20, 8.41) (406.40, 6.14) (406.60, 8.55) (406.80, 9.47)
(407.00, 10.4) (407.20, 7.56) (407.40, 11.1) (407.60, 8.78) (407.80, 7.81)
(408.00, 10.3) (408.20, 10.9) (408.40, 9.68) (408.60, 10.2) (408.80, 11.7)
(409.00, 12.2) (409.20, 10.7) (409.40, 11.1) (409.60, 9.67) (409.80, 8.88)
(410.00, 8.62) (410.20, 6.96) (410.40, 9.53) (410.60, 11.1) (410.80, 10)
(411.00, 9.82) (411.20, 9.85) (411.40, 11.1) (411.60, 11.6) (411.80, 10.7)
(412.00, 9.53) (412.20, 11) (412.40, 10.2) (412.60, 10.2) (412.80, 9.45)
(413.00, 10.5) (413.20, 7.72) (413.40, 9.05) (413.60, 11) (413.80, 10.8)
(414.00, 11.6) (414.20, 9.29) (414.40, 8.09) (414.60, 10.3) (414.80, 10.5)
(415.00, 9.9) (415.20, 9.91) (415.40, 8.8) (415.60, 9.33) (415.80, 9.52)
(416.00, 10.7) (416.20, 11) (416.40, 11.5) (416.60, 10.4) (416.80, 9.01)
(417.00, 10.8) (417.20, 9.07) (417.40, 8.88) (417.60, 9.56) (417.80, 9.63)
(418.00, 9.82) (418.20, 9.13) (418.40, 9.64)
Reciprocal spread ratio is 0.051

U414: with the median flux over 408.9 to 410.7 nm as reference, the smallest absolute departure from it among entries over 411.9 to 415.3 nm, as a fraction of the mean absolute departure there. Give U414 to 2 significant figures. 0.16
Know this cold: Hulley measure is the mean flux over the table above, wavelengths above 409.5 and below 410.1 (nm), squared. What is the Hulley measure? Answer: 82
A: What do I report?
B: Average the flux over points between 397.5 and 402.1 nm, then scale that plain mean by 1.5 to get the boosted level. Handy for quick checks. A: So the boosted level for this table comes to 13.9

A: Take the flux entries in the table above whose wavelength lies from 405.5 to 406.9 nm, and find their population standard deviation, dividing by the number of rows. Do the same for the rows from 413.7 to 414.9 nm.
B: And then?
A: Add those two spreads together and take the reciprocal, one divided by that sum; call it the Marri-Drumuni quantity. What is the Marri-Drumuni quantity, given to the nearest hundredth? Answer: 0.44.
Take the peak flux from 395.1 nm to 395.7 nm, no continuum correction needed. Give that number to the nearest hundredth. 7.69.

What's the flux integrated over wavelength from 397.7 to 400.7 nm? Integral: 27.2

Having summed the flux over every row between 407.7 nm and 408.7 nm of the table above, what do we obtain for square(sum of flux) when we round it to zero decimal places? 2390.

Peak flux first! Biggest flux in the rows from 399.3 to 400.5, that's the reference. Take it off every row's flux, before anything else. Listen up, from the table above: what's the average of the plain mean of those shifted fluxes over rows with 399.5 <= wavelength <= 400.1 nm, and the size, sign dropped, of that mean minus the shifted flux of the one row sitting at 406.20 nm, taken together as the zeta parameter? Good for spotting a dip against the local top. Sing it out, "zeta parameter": -0.16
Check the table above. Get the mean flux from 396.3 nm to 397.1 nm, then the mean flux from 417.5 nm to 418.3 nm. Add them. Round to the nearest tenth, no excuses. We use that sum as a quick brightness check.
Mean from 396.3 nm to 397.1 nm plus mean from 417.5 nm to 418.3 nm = 12.1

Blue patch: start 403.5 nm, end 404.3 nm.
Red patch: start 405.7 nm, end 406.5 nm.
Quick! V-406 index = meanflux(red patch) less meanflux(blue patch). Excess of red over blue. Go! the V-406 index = -2.9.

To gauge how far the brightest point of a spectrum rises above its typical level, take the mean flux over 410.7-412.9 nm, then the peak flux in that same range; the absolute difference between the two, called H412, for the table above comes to 1.29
